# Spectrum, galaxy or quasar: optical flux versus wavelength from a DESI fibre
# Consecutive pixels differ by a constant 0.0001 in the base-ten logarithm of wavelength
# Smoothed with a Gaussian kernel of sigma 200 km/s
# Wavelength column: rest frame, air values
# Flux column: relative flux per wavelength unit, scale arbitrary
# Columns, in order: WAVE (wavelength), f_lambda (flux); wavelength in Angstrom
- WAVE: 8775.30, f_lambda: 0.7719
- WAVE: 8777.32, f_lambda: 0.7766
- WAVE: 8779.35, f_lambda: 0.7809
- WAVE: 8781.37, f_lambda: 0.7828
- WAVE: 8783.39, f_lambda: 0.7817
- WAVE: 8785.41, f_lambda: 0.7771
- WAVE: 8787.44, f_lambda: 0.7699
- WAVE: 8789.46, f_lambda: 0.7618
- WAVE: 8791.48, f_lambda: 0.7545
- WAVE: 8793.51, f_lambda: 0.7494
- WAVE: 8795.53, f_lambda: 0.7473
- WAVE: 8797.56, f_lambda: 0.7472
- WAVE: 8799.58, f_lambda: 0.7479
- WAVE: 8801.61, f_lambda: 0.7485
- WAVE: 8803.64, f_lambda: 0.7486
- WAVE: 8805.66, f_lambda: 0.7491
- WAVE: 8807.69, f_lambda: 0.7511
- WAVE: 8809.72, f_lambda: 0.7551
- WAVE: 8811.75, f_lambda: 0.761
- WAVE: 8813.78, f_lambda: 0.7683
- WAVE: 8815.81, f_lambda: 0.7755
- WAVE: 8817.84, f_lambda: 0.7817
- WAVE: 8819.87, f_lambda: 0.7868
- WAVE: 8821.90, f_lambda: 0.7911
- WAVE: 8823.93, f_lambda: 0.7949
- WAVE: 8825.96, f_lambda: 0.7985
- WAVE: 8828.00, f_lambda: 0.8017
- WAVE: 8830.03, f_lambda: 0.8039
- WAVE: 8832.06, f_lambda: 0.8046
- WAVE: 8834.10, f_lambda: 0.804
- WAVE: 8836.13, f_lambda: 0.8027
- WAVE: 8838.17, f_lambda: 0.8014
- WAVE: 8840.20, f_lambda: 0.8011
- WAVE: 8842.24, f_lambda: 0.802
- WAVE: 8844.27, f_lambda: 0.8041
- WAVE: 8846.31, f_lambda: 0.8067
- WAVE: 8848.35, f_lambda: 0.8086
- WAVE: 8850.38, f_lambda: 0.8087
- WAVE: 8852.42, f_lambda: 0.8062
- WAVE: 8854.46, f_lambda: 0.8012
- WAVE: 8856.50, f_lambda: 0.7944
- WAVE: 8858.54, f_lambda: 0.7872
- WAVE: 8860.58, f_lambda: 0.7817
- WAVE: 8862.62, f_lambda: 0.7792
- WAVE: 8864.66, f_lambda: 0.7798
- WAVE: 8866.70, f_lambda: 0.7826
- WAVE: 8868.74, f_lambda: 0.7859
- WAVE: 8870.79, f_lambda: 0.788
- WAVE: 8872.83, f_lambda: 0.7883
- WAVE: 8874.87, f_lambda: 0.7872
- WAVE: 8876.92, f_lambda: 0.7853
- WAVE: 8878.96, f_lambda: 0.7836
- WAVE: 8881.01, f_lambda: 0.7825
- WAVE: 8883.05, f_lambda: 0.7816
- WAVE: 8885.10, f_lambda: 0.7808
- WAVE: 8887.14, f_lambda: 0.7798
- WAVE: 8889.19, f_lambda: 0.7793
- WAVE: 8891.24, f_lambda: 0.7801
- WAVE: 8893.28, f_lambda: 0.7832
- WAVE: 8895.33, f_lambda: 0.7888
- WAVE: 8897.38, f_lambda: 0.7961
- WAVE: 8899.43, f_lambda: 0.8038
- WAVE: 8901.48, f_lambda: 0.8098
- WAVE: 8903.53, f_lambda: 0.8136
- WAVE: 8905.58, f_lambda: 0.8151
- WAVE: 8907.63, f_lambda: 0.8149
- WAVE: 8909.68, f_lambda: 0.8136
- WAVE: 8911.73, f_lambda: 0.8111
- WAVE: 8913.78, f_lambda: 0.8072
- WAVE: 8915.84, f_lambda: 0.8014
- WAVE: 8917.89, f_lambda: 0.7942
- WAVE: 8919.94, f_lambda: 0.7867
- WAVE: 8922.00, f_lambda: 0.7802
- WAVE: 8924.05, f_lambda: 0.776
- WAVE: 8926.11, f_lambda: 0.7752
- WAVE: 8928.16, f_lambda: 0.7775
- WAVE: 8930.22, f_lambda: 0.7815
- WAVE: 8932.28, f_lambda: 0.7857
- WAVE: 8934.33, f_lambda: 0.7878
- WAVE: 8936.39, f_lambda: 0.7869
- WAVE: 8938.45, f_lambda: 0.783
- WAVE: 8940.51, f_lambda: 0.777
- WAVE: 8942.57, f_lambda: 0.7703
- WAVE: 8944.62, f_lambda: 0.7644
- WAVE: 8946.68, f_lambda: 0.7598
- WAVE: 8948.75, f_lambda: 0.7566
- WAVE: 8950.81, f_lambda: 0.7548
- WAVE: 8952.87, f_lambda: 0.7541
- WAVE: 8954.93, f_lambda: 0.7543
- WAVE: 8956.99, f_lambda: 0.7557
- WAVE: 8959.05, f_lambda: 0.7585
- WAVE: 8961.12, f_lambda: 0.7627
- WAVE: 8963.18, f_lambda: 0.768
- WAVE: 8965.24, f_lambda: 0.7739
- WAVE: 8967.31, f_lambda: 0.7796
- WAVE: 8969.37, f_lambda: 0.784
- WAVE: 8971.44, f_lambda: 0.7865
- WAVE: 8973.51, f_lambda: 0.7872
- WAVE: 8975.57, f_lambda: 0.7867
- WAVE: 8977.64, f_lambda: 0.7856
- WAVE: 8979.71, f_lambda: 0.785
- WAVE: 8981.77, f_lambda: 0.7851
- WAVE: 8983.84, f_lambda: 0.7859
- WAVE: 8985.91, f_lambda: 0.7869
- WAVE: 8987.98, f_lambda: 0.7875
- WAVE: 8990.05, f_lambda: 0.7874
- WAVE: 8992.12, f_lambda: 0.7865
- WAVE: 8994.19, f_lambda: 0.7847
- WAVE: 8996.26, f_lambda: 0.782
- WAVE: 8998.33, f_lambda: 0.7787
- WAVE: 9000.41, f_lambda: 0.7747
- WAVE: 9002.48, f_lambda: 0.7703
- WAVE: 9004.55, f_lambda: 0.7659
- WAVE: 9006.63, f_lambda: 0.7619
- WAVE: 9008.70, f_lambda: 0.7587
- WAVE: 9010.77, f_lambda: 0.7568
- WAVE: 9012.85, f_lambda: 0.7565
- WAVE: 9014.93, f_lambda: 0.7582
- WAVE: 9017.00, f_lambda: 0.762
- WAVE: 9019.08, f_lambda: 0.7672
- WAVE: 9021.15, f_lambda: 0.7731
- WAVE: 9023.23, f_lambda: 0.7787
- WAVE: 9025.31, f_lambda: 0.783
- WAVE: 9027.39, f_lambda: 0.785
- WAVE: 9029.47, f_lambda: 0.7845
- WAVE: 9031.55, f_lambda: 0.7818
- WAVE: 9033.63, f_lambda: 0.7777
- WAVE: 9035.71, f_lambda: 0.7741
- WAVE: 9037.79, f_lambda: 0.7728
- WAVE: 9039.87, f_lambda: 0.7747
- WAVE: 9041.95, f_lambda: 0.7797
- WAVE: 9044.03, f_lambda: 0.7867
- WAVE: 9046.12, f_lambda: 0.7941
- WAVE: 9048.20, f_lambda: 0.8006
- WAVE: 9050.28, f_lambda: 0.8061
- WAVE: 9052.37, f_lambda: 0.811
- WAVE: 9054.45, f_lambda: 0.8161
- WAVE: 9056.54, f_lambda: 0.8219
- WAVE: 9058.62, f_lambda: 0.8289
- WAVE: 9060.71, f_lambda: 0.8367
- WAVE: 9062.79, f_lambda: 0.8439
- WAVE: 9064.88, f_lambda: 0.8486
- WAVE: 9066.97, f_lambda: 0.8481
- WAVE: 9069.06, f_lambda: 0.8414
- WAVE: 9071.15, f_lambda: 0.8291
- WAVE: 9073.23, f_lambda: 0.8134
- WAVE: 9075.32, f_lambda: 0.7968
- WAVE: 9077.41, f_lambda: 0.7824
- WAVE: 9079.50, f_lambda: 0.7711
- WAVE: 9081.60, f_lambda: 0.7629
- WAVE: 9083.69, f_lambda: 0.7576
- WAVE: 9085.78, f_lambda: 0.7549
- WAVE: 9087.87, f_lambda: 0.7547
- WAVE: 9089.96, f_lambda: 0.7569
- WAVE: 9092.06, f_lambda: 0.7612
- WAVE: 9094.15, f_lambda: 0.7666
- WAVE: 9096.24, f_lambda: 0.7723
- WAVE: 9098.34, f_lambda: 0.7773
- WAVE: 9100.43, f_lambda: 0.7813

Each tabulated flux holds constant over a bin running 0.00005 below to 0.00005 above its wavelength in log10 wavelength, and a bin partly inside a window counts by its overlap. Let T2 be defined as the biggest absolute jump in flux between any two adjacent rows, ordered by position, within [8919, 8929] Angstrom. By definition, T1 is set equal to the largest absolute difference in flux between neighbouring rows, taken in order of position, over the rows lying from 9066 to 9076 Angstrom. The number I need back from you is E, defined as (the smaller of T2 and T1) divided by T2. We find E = 1.00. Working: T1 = 0.0166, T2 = 0.0065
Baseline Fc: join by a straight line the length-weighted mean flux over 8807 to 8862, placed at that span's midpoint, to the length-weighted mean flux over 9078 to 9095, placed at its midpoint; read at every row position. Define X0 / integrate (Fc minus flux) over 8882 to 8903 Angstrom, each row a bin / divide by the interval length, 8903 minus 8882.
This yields 0.00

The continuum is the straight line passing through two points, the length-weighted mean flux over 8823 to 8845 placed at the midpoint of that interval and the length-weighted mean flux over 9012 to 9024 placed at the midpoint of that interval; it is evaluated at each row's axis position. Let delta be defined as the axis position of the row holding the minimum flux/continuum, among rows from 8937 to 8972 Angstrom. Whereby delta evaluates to 8952.87 Angstrom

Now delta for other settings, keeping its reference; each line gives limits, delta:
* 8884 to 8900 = 8889.19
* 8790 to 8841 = 8795.53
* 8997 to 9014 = 9010.77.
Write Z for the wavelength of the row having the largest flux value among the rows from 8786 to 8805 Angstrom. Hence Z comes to 8787.44 Angstrom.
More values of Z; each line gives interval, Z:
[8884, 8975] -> 8905.58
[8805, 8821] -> 8819.87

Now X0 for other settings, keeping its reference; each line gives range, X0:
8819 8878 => -0.01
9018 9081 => -0.03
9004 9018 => 0.01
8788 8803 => 0.05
